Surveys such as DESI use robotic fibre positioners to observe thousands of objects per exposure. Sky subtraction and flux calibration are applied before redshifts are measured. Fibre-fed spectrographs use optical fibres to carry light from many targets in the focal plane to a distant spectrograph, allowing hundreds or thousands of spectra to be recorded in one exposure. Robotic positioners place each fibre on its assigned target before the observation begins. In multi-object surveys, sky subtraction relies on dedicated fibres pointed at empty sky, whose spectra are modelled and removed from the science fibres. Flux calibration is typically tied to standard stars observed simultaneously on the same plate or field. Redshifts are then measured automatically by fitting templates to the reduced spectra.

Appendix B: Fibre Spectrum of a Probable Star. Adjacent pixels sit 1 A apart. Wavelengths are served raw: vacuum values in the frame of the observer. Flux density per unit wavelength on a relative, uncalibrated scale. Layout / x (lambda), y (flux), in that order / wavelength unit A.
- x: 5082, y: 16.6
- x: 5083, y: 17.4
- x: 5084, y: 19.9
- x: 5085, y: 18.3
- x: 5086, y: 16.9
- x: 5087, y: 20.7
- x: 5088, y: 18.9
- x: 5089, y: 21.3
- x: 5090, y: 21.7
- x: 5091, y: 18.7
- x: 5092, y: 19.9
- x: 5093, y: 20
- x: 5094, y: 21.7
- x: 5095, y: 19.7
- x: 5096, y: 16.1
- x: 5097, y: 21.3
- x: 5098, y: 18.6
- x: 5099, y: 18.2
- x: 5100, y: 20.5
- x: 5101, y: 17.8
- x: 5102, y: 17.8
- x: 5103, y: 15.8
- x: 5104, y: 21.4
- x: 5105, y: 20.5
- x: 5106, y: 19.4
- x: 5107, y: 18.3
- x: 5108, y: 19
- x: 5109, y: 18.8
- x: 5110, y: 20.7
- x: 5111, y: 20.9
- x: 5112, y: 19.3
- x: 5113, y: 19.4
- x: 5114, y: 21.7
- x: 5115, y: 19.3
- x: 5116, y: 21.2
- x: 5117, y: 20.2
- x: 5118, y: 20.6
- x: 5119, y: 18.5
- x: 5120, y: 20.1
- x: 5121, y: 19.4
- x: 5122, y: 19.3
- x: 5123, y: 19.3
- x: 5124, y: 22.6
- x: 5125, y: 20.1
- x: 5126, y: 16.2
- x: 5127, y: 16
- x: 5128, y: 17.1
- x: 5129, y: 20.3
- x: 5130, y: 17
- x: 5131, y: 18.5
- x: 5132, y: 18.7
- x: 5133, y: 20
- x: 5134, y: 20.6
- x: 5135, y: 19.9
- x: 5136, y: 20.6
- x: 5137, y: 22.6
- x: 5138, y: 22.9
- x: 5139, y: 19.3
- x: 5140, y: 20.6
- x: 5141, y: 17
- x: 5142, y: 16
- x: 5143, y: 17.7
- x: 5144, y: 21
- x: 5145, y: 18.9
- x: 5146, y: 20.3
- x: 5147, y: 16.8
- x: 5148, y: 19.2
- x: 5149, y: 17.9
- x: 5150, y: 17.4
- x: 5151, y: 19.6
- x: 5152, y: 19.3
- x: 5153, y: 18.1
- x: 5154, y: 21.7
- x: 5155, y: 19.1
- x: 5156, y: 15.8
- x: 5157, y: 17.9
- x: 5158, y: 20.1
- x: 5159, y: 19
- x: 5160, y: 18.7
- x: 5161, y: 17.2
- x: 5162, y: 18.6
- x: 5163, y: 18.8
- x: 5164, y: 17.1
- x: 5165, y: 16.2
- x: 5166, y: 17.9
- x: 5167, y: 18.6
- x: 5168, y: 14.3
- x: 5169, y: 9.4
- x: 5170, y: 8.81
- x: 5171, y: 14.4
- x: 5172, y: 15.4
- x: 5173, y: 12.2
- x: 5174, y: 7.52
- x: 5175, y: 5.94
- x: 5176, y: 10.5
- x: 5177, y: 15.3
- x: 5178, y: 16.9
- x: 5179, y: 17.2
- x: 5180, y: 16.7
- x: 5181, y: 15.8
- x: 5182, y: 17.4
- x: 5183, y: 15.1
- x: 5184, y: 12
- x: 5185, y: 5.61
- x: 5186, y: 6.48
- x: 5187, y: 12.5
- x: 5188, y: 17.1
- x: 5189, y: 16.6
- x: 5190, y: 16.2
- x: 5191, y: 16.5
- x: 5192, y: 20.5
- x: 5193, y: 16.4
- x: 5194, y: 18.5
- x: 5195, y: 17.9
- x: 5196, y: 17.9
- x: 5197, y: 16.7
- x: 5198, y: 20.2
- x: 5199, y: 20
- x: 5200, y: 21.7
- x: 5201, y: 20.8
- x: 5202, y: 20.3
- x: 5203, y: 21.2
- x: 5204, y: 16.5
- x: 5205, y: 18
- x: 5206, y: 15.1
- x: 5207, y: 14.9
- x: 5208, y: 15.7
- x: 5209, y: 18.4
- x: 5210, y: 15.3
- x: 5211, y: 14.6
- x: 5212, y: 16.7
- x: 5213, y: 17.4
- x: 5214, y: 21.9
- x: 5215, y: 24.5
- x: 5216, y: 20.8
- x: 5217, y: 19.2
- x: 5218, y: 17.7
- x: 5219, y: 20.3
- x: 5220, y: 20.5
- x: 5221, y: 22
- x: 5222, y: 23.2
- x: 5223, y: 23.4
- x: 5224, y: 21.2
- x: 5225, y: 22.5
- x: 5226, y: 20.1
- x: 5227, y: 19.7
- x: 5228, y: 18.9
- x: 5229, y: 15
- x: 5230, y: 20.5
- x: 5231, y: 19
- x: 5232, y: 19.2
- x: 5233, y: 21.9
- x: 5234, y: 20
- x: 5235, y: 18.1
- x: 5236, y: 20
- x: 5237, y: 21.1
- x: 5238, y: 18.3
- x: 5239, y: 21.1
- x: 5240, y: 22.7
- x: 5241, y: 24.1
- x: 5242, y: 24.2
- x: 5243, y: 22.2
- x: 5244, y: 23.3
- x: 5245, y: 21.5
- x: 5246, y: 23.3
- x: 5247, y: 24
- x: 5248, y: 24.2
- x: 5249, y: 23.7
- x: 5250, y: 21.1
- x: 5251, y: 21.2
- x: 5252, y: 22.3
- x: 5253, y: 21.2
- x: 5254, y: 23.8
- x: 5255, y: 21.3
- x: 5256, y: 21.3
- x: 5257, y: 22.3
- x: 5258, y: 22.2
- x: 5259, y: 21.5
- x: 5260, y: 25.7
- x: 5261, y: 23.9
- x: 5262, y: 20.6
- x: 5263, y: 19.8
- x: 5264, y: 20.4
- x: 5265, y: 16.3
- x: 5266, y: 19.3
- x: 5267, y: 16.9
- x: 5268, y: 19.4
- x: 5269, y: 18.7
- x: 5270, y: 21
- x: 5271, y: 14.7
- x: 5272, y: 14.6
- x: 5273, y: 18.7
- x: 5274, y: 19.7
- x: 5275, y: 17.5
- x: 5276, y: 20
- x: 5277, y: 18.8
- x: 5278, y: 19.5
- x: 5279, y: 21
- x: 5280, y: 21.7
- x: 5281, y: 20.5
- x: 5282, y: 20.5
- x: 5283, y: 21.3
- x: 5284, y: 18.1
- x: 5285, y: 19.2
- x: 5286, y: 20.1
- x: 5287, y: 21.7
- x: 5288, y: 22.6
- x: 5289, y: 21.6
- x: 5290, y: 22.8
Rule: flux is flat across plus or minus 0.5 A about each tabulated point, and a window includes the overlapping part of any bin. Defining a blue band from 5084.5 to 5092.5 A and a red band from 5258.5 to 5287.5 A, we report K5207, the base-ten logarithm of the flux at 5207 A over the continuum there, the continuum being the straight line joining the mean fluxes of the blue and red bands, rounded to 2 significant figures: -0.12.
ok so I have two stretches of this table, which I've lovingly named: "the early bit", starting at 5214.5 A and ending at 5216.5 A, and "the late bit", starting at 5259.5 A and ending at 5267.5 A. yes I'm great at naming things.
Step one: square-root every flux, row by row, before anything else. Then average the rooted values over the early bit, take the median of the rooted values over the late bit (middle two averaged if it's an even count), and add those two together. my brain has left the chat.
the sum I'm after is 9.24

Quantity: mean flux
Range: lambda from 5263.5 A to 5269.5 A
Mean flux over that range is 18.5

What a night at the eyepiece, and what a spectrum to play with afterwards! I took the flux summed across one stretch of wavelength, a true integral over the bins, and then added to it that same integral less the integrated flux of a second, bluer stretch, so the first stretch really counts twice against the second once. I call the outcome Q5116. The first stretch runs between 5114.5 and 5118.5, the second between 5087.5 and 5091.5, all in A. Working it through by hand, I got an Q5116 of 82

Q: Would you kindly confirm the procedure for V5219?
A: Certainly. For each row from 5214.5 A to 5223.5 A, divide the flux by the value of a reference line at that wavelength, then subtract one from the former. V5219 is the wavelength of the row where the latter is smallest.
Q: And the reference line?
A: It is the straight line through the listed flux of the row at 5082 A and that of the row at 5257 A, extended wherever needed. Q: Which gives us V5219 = 5218 A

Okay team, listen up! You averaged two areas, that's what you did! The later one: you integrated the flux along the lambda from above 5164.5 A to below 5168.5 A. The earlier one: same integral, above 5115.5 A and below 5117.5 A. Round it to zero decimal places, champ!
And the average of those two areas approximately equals 54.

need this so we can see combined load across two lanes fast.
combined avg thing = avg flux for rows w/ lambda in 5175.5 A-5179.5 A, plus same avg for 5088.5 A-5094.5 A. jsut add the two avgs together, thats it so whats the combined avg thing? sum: 36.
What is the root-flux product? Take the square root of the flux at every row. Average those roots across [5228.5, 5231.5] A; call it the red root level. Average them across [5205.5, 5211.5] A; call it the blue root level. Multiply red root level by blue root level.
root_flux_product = 16.8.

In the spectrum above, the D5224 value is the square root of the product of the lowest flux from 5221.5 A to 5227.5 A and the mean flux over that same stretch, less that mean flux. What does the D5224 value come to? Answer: -1.0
